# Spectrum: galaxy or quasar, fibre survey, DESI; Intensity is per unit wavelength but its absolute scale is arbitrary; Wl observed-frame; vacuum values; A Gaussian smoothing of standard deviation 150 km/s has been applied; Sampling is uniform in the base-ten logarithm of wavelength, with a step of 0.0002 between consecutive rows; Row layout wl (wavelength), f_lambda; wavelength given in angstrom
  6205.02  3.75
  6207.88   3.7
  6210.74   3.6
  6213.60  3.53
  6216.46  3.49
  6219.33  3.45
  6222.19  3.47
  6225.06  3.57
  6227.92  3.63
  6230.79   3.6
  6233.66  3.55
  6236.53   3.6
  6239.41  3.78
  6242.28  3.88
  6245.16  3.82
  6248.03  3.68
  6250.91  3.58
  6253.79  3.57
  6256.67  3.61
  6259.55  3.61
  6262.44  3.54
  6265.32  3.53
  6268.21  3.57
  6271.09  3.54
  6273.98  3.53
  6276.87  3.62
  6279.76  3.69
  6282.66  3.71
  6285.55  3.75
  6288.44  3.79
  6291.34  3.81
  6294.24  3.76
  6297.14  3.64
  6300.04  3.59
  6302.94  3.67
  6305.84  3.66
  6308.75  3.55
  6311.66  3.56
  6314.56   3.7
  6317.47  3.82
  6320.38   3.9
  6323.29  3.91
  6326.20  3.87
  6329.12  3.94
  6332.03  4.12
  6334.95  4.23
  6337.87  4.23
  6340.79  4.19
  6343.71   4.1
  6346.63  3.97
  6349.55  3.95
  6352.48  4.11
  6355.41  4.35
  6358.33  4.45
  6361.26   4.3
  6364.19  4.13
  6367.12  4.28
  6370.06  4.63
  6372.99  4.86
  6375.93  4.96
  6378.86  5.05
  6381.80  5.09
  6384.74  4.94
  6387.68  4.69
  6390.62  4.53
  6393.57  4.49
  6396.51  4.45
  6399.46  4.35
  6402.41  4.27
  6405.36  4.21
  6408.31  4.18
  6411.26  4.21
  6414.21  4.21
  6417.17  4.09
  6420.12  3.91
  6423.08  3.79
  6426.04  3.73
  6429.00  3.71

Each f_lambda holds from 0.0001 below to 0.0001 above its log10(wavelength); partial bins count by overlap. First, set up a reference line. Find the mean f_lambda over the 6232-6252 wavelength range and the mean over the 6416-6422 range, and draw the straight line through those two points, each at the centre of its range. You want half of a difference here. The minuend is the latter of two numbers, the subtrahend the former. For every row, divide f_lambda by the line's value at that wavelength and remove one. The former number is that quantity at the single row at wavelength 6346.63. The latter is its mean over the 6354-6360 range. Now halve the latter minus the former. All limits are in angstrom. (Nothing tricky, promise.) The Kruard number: 0.053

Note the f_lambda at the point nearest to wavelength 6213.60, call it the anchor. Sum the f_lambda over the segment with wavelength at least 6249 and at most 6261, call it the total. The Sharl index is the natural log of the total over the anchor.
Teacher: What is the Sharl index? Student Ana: 1.40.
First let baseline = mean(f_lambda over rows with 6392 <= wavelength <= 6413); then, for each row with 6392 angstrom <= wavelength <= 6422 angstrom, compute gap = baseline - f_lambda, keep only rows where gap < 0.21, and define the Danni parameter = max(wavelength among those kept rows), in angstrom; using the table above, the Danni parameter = 6414.21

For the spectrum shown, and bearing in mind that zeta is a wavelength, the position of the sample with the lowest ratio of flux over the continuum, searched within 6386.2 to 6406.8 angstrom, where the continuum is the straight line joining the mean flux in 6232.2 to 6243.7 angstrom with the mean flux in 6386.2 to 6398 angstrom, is 6405.36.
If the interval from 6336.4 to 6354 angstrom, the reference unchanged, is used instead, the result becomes 6349.55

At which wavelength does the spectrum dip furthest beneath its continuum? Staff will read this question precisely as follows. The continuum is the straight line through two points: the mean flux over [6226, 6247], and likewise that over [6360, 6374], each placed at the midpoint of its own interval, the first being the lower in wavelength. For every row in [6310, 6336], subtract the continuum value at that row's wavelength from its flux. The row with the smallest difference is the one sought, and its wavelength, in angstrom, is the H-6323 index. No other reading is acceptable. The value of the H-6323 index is 6311.66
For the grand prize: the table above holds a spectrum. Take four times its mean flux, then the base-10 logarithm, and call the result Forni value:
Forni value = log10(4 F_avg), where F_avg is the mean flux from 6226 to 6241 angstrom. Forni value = 1.16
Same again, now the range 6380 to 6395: 1.28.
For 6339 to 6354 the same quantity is 1.21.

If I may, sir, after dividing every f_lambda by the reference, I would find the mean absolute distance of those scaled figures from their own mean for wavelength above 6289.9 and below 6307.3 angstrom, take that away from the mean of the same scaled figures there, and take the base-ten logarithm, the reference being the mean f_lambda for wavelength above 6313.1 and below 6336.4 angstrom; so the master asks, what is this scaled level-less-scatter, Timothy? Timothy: -0.04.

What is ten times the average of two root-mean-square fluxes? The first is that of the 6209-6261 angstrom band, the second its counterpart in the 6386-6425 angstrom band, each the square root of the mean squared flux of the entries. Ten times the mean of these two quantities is 39.4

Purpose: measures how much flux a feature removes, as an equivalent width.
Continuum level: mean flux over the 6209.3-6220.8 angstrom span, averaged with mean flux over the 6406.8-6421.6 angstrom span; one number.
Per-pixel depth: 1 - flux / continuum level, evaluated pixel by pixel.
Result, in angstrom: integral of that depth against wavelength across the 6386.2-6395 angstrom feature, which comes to -1.7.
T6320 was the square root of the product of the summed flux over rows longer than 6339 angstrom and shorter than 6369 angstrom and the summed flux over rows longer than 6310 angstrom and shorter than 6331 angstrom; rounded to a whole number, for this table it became 33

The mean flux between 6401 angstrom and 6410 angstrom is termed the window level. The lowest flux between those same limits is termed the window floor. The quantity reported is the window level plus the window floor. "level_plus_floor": 8.4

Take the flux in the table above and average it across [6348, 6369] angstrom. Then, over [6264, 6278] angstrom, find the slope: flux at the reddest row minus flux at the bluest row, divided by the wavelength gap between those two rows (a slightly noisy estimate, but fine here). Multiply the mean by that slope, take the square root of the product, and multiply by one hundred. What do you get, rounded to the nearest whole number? 18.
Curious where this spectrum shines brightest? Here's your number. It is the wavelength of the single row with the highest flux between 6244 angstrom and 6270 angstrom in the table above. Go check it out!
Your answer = 6245.16 angstrom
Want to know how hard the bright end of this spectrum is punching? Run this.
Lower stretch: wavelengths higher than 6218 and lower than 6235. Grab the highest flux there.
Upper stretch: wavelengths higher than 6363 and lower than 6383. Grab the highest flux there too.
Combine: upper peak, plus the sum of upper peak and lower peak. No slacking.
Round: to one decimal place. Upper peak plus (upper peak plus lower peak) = 13.8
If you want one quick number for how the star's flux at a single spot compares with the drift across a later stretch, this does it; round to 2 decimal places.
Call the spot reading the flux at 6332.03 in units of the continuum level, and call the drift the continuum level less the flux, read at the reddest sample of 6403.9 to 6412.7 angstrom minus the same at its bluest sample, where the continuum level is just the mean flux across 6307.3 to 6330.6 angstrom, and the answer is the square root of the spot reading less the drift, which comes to 1.04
